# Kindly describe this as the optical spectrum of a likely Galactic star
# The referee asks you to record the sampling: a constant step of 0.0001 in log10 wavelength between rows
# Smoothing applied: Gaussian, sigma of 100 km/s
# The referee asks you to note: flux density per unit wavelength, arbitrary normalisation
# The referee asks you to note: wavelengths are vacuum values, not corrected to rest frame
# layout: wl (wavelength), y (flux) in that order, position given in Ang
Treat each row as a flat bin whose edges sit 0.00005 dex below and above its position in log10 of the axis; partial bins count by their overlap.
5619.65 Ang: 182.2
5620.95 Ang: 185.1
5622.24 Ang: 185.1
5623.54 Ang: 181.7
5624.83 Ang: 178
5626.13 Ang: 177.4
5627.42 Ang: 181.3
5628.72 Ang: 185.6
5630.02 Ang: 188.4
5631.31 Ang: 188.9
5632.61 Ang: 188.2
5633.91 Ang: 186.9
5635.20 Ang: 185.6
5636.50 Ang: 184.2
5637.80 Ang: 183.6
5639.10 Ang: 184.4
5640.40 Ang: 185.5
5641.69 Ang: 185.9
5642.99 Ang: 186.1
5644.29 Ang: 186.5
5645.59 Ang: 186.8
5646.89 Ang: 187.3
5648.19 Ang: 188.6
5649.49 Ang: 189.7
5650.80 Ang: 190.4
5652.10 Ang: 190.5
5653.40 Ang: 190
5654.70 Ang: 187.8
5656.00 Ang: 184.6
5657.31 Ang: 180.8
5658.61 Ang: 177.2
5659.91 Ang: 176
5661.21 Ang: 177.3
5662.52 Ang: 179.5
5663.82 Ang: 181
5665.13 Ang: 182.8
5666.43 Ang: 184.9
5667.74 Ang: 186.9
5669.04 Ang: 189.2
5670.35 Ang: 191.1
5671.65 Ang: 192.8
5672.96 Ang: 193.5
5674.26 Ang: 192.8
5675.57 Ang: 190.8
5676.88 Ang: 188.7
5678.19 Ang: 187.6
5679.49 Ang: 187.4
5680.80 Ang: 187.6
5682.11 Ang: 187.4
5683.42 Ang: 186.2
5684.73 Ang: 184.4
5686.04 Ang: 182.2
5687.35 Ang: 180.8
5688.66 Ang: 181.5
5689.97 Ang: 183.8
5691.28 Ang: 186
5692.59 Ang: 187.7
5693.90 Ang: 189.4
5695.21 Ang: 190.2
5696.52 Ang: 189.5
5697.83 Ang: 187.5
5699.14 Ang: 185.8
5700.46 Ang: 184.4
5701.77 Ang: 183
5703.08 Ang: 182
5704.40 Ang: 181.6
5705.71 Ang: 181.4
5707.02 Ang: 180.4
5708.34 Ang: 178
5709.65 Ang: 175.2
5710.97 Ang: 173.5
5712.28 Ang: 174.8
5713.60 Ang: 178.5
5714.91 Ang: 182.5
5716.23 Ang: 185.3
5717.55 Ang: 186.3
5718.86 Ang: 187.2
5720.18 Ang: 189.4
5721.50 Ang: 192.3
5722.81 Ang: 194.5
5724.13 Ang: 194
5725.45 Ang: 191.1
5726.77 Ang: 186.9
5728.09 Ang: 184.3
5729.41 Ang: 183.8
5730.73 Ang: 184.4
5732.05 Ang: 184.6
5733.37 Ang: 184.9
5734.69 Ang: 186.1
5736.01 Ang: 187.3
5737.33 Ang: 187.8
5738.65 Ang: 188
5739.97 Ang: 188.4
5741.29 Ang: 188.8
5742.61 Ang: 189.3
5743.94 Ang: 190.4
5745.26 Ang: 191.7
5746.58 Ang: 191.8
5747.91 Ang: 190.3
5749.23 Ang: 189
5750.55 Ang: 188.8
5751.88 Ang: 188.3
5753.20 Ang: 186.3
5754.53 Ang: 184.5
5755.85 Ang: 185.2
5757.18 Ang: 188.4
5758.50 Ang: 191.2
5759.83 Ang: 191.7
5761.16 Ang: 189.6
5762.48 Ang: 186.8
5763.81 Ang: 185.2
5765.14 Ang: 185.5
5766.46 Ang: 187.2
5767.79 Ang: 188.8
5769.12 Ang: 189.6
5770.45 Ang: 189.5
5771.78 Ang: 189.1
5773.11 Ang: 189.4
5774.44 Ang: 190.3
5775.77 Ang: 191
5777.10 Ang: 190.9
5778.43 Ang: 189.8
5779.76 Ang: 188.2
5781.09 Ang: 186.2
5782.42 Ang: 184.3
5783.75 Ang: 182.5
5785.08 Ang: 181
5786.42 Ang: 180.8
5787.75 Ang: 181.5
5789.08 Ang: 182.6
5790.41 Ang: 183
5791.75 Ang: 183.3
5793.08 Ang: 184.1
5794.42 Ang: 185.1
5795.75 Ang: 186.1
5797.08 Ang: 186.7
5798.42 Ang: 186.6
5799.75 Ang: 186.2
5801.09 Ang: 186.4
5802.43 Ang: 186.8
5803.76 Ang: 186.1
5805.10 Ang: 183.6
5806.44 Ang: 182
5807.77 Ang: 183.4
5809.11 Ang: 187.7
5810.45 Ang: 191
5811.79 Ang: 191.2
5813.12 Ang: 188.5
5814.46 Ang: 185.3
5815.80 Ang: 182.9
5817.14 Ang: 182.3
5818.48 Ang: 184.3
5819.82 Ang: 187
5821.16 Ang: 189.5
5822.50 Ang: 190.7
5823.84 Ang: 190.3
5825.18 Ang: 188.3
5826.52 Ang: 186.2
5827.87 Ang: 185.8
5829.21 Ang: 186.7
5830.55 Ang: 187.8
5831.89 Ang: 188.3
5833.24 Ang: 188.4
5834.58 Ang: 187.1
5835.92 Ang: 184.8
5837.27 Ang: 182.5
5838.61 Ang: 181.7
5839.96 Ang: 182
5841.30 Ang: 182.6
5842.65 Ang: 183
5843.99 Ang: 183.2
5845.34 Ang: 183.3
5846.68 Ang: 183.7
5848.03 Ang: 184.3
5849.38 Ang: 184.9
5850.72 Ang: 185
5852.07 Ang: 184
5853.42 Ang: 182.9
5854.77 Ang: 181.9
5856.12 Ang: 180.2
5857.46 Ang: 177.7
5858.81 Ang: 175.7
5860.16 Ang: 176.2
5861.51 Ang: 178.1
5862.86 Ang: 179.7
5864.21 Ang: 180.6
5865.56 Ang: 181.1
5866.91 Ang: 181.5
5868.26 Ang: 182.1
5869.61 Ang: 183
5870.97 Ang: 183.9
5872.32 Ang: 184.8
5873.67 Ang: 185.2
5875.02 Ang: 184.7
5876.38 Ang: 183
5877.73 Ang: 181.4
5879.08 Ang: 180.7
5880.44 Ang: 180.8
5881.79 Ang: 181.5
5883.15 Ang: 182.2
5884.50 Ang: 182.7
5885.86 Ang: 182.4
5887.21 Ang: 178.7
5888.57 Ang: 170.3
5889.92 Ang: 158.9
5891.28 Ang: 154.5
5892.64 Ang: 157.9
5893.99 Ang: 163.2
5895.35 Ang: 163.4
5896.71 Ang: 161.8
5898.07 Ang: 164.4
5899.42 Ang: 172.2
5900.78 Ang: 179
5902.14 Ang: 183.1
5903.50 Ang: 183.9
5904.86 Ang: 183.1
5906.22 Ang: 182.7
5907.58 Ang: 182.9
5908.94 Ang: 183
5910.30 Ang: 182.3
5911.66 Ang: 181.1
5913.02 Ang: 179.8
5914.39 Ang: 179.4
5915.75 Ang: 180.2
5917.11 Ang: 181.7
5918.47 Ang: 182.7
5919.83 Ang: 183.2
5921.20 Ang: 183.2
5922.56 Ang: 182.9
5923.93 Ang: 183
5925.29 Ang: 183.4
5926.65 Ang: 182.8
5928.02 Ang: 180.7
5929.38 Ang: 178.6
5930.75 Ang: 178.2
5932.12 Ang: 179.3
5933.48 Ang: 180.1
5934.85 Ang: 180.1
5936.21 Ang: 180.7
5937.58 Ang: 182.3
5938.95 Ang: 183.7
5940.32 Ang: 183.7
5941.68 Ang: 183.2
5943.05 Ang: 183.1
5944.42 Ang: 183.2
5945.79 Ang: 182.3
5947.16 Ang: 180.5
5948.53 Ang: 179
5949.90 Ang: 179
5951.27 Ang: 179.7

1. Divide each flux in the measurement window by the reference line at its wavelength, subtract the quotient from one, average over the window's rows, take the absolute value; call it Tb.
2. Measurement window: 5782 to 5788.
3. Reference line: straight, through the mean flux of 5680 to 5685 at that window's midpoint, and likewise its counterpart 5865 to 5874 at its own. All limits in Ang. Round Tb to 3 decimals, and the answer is 0.014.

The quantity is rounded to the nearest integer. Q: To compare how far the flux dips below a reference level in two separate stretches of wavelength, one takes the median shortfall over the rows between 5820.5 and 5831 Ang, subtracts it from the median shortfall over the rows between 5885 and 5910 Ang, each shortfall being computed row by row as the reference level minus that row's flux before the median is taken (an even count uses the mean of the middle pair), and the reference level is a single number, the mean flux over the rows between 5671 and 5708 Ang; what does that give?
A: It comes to 13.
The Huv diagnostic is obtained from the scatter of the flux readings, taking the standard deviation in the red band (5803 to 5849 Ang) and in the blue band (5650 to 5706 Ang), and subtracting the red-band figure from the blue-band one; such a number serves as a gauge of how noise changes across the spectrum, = 1.5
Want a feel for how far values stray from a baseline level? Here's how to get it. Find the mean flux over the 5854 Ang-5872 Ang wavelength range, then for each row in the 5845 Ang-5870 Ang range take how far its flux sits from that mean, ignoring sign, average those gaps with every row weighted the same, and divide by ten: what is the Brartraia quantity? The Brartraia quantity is 0.26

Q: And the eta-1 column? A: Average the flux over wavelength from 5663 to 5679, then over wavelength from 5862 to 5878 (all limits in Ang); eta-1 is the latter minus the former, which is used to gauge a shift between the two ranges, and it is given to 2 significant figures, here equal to -5.9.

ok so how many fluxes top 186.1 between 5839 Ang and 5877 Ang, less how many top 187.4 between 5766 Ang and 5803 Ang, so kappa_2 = -10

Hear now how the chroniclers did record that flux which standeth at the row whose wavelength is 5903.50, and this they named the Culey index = 183.9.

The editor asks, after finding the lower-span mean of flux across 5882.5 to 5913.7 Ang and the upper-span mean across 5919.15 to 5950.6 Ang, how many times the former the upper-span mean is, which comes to 1.04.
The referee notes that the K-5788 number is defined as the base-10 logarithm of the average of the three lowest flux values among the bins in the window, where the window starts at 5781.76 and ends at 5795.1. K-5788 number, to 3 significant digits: 2.26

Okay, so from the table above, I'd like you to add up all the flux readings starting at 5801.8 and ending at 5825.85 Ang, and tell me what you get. 3361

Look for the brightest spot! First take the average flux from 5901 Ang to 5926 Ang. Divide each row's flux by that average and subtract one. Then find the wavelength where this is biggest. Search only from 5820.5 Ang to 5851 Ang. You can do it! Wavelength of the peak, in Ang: 5822.50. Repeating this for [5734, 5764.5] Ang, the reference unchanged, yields 5746.58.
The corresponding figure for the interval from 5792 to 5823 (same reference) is 5811.79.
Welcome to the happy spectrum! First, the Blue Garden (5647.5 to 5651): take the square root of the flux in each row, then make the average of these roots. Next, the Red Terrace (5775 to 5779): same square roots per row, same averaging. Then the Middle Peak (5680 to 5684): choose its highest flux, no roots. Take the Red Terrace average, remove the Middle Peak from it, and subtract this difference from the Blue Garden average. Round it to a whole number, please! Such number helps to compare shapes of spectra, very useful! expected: 188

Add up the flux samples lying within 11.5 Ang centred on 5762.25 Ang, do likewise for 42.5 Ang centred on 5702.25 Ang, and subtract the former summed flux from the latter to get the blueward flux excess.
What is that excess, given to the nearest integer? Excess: 4198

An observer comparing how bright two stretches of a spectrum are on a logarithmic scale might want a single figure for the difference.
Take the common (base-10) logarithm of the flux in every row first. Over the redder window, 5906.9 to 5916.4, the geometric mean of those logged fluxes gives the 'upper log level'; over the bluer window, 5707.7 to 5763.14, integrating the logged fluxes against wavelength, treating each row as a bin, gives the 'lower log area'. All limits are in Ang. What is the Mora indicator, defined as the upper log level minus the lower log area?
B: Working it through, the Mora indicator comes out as -124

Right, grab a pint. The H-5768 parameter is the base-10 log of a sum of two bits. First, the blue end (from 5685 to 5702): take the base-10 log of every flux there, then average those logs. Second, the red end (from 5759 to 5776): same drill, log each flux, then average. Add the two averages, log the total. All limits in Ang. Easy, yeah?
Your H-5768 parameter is 0.657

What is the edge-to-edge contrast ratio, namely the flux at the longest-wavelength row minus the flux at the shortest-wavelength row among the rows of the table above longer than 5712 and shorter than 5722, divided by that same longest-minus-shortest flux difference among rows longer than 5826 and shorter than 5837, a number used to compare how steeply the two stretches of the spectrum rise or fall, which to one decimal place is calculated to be -12.5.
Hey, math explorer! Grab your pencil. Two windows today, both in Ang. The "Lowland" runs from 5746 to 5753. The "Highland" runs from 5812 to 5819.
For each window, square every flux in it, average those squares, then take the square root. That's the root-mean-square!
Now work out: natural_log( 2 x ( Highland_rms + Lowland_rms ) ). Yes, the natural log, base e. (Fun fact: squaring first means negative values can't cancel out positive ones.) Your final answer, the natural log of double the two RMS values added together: 6.62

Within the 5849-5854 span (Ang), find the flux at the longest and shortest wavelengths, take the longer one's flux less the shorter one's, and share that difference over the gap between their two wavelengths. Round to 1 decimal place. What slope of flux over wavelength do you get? -0.5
